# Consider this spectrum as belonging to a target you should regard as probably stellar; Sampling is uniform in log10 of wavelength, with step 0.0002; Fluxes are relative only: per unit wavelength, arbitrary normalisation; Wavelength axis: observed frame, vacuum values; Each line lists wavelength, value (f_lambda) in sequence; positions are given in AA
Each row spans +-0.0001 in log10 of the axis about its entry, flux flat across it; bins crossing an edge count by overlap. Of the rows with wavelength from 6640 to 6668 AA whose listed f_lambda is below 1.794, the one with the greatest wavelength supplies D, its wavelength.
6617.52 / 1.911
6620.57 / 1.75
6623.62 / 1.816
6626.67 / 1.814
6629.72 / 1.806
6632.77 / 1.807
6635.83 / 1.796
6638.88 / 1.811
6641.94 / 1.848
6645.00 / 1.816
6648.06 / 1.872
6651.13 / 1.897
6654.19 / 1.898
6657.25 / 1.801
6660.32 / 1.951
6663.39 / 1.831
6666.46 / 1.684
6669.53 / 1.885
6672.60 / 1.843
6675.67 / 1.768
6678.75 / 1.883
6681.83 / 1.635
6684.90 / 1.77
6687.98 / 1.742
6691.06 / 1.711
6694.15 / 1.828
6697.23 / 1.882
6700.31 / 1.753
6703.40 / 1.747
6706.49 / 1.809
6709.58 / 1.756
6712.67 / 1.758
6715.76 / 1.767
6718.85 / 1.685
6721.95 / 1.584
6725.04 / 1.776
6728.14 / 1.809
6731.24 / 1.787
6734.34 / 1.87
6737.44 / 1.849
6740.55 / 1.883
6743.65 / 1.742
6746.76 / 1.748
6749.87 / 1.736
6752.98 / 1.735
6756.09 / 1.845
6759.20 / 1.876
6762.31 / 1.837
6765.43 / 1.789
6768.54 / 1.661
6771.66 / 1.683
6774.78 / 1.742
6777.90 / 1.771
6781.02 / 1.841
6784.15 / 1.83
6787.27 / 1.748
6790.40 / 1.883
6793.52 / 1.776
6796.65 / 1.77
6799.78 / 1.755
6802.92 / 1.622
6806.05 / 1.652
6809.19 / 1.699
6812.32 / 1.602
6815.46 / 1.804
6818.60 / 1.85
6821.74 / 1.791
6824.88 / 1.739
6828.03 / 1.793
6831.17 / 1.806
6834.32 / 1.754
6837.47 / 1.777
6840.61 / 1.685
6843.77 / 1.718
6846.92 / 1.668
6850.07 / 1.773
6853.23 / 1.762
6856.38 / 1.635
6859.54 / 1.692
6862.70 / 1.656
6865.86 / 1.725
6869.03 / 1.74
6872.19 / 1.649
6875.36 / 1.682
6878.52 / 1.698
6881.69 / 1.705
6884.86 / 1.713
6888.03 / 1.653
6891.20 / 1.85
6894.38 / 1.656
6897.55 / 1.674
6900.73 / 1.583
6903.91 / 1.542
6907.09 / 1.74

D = 6666.46 AA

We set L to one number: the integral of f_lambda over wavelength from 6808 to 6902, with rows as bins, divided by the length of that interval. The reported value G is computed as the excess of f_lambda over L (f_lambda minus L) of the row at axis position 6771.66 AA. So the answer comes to -0.04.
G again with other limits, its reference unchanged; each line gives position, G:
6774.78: 0.02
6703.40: 0.03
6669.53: 0.17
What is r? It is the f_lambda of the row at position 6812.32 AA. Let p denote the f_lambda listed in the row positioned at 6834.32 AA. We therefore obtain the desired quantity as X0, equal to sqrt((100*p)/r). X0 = 10.5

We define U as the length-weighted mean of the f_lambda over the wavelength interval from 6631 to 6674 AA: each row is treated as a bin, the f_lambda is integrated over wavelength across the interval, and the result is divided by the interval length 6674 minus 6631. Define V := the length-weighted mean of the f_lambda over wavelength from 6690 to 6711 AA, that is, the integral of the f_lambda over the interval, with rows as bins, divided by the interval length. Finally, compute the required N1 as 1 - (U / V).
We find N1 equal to -0.030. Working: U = 1.84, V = 1.79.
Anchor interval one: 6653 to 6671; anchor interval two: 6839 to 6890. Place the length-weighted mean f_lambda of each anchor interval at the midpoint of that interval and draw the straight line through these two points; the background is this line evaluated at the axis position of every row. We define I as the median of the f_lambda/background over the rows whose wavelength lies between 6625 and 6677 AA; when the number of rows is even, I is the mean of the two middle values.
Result 0.98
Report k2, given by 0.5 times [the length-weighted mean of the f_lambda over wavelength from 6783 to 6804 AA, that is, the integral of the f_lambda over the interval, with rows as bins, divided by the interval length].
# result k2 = 0.886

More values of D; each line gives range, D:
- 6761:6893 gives 6888.03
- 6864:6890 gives 6888.03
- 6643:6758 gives 6752.98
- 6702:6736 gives 6731.24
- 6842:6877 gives 6875.36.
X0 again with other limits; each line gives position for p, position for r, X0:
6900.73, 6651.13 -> 9.1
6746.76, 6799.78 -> 10.0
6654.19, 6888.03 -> 10.7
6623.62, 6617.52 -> 9.7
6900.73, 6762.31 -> 9.3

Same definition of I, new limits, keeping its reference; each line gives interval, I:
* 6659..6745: 0.98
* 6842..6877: 0.99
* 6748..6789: 1.01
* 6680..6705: 0.97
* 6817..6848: 1.03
